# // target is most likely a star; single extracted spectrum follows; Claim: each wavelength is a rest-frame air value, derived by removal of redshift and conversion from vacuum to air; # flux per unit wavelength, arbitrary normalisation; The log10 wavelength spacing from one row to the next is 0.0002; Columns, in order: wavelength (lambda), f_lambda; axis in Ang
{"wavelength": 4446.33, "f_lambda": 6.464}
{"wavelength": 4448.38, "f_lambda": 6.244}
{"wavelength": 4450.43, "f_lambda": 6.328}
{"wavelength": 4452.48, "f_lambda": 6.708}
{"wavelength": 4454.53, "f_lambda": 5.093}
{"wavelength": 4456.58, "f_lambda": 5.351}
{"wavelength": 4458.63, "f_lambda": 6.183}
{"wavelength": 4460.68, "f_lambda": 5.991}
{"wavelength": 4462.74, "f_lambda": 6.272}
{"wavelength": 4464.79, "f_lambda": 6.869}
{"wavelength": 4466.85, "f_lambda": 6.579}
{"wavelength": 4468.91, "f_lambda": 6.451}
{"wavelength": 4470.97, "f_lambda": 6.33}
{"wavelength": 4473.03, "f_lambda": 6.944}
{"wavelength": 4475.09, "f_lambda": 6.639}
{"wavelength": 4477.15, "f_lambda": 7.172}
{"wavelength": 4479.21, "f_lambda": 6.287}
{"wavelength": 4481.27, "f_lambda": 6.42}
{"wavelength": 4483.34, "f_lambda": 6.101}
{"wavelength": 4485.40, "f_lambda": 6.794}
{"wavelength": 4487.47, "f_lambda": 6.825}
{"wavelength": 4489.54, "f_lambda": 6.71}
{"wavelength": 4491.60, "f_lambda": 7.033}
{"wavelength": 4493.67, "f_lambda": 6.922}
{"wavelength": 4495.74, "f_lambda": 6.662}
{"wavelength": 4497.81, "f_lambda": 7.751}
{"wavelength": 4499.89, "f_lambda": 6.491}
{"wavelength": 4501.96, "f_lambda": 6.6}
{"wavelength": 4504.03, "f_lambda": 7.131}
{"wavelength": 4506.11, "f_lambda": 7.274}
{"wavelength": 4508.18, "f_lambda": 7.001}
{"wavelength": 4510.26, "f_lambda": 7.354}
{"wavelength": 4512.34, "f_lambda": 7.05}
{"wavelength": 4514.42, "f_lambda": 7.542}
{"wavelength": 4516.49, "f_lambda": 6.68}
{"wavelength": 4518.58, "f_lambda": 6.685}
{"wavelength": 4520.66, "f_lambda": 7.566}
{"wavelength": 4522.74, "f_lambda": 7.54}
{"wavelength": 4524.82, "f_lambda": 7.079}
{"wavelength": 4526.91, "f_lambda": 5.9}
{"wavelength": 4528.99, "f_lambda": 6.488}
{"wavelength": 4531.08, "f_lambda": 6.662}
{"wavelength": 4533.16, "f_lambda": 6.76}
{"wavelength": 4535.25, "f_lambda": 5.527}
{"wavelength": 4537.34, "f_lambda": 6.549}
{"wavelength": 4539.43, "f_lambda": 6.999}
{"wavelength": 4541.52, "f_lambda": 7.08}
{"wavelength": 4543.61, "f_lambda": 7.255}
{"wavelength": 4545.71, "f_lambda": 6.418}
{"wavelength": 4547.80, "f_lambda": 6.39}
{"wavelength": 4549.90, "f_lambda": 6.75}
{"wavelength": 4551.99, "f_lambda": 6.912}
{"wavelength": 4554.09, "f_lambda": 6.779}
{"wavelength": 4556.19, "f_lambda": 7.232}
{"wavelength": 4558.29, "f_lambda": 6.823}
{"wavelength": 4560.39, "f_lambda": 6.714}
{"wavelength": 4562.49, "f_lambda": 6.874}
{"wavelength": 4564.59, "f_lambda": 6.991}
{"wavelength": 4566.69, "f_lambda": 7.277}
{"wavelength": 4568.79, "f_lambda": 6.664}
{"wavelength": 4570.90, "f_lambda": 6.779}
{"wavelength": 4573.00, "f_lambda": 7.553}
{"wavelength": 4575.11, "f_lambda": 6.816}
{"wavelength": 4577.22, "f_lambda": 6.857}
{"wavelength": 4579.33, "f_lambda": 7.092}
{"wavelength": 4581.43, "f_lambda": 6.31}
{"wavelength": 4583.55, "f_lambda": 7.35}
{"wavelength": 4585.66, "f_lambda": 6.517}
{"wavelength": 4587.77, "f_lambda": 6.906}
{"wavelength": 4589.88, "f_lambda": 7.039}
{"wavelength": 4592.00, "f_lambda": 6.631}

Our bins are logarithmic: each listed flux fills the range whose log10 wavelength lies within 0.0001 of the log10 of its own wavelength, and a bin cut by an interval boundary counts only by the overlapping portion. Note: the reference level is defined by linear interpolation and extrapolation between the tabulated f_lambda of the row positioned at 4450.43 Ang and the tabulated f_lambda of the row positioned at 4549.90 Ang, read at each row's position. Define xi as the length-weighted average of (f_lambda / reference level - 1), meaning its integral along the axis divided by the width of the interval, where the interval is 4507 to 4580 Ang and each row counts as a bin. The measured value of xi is 0.02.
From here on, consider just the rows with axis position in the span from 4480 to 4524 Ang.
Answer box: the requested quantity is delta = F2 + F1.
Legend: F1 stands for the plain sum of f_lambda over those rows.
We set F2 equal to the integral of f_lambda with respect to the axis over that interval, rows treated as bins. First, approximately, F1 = 146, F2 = 306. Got 452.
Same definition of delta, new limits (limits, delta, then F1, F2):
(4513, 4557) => 442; 143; 299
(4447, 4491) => 416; 134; 282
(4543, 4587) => 447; 144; 302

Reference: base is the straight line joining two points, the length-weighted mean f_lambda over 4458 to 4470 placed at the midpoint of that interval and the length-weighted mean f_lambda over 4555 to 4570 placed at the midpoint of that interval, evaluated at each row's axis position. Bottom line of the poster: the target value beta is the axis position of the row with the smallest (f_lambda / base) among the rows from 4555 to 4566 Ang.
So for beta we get 4560.39 Ang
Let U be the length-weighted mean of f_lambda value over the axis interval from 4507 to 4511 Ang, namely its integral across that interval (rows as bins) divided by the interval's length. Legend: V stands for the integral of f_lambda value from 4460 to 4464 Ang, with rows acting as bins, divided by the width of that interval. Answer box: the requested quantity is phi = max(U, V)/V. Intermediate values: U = 7.17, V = 6.2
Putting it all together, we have 1.16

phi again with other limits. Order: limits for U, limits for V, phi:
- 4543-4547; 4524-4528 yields 1.05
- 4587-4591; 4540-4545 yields 1.00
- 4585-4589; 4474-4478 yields 1.00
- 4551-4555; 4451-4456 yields 1.16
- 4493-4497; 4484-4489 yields 1.01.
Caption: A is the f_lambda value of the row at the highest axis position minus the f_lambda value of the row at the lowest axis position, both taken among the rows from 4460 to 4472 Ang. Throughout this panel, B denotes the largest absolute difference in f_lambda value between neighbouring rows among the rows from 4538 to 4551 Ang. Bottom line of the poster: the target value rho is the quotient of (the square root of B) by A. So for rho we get 2.7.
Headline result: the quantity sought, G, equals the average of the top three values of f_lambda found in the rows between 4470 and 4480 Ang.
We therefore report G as 6.92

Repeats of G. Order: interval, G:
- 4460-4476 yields 6.82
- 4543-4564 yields 7.13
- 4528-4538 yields 6.66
